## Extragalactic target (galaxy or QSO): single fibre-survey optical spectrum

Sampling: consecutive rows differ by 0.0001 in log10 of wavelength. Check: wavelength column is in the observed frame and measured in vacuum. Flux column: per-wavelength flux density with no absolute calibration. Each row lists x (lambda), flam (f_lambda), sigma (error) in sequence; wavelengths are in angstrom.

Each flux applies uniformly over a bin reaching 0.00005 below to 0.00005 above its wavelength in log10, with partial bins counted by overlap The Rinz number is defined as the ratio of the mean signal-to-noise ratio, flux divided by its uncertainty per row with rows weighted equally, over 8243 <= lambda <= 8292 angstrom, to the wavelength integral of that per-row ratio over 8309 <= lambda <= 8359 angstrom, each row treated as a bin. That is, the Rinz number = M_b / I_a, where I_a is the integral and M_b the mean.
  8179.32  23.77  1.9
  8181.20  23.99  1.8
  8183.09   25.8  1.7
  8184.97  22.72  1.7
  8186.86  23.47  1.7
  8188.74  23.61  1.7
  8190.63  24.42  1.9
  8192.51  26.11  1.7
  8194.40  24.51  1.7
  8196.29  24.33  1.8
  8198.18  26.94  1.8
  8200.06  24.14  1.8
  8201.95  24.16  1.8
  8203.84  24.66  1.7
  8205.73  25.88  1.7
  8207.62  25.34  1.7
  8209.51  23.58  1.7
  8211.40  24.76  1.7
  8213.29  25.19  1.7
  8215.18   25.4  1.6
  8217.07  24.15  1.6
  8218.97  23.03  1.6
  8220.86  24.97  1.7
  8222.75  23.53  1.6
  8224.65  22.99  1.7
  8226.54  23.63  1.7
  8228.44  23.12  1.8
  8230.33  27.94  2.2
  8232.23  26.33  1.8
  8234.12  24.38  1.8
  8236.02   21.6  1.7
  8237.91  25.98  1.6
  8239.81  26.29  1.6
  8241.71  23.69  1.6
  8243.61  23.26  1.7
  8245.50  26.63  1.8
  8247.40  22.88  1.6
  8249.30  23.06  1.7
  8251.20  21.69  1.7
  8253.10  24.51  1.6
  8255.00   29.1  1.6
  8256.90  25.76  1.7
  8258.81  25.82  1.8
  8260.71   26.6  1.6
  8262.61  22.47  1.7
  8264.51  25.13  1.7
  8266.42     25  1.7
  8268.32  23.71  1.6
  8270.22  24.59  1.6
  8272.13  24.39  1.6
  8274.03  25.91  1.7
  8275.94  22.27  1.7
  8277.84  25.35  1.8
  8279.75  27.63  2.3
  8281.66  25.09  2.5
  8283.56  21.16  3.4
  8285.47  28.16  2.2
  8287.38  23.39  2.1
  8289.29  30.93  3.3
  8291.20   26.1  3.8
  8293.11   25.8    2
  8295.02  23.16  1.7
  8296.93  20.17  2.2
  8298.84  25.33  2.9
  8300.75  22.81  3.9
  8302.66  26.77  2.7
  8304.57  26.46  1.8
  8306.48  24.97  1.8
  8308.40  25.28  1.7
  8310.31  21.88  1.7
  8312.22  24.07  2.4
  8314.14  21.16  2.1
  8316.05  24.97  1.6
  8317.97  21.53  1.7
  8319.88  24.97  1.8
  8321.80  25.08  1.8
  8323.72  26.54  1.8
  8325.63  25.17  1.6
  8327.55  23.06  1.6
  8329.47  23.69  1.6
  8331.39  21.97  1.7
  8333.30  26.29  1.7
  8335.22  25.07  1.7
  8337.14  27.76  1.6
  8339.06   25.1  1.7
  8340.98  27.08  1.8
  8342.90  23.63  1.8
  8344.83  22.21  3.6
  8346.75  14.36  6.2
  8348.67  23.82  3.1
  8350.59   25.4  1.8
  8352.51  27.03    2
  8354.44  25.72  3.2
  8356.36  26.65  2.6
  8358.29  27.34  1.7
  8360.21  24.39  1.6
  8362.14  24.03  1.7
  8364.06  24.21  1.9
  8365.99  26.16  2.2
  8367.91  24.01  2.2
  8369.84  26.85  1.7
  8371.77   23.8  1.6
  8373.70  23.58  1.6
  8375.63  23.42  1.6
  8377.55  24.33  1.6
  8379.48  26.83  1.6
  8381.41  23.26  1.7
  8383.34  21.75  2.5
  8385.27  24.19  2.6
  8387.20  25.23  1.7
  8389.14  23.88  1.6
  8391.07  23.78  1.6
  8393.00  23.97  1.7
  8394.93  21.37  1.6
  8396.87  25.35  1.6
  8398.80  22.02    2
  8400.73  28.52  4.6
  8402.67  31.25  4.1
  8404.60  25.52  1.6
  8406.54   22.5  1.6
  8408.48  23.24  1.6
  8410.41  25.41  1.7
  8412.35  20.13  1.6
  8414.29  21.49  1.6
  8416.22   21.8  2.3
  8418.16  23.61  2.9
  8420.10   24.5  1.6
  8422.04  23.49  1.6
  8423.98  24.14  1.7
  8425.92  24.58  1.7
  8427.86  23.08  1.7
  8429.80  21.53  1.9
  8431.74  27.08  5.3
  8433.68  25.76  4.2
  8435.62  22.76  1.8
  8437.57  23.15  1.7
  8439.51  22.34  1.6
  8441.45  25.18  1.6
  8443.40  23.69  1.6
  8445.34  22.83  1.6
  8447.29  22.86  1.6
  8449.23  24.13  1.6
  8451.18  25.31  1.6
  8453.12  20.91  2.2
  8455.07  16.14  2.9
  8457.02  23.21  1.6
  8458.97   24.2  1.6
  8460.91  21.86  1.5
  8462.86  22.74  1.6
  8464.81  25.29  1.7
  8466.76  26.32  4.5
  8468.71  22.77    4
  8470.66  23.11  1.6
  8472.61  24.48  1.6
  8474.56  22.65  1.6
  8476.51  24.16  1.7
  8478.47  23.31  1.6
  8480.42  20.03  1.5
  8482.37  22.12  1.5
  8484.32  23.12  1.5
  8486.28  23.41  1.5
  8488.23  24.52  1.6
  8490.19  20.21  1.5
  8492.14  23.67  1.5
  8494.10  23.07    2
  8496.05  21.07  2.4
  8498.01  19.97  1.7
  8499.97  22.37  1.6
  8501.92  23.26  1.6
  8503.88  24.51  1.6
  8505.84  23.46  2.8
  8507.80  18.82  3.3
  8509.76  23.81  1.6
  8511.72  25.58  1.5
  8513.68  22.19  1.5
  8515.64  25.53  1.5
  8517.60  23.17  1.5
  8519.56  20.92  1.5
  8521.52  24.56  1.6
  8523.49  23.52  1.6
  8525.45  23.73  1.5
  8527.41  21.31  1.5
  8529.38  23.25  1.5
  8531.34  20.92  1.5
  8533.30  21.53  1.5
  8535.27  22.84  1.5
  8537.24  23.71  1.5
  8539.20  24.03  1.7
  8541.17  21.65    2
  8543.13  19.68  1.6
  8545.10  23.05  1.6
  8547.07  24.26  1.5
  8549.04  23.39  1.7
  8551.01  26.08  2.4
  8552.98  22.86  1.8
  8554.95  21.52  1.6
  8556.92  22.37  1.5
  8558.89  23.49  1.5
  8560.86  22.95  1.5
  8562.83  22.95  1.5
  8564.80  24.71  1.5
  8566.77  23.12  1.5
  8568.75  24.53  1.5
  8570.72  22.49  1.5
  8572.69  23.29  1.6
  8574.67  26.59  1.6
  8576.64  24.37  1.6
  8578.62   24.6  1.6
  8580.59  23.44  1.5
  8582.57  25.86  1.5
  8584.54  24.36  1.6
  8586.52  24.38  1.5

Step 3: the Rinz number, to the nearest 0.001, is 0.021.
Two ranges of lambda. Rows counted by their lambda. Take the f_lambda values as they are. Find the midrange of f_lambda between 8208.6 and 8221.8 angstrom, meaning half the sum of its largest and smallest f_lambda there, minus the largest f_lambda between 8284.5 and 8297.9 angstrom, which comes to -6.7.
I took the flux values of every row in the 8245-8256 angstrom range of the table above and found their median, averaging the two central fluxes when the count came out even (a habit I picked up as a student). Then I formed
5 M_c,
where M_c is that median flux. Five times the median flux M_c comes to 119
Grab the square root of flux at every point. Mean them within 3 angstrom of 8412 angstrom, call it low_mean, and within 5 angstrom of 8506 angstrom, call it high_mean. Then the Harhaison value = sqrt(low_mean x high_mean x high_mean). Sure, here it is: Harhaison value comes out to 10.4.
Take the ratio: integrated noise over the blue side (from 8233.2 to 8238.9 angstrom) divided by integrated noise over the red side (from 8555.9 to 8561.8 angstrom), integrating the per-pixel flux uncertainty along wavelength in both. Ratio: 1.09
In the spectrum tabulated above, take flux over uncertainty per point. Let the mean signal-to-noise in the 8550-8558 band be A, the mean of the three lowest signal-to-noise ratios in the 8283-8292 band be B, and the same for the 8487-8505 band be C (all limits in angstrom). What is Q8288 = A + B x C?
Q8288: 93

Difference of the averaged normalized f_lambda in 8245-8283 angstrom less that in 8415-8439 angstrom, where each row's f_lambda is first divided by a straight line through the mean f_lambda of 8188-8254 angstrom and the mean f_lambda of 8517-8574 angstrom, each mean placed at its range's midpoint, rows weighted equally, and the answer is 0.013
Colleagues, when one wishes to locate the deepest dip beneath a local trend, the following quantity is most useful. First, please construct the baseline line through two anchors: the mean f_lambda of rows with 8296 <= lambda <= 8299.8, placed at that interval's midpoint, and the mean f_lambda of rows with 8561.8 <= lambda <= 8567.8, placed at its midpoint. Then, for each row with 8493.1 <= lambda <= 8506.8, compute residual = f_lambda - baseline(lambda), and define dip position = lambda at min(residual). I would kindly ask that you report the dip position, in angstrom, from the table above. 8498.01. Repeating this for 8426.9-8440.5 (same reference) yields 8429.80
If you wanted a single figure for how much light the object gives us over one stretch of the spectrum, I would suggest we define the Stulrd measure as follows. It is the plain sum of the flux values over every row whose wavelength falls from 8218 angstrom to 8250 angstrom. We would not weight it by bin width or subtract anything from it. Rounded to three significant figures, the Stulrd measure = 413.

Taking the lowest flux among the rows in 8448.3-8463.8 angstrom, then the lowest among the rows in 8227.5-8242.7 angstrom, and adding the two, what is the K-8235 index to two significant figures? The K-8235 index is 38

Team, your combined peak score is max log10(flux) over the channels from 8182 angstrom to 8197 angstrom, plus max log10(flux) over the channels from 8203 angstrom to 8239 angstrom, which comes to 2.86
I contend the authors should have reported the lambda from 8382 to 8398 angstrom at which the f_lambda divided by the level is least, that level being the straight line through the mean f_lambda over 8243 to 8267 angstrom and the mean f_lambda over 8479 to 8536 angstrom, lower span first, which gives 8394.93 angstrom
